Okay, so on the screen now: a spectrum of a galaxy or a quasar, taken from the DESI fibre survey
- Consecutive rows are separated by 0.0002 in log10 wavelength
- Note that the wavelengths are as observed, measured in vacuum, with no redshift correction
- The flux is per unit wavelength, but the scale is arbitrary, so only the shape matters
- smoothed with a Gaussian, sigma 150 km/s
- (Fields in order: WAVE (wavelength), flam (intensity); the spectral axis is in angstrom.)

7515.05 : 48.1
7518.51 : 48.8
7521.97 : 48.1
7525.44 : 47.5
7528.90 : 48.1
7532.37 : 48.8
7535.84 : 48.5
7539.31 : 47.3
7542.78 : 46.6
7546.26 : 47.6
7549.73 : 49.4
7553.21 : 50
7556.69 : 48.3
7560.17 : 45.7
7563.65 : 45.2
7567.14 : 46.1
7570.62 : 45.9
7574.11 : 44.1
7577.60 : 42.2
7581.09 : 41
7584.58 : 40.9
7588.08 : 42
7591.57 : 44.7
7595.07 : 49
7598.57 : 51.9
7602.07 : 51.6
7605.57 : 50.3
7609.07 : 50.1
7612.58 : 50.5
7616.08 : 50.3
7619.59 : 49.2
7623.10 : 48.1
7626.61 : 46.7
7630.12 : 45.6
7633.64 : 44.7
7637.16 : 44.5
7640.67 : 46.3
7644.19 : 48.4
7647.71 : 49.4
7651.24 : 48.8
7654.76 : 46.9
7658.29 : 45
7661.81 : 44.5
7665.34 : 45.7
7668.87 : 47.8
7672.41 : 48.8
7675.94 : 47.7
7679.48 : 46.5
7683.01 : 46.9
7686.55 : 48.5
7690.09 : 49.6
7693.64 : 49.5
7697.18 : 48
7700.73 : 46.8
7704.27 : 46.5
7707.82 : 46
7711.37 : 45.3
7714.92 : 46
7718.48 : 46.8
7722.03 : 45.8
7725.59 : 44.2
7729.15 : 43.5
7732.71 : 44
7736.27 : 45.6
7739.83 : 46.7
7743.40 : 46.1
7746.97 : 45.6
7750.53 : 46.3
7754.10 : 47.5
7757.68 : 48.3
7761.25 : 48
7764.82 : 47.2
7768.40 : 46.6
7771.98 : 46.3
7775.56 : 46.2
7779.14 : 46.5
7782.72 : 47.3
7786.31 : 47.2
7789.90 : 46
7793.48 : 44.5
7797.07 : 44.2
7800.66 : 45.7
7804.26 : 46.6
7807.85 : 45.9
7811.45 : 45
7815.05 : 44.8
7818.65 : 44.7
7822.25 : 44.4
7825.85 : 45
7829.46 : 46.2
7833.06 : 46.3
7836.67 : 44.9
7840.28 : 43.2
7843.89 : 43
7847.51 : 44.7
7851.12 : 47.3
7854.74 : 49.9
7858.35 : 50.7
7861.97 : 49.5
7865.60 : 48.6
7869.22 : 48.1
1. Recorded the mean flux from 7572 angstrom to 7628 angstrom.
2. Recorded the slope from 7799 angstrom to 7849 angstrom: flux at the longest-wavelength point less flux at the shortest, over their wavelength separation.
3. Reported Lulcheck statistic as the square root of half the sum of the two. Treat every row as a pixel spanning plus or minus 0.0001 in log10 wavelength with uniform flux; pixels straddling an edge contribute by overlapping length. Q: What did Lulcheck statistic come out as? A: 4.85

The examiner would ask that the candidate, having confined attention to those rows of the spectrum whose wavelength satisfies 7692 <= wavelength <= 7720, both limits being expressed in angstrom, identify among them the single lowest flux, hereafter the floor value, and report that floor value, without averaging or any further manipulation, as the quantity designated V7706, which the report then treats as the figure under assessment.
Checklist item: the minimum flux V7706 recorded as 45.3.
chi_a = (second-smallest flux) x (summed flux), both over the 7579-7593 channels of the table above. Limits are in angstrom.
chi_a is 6913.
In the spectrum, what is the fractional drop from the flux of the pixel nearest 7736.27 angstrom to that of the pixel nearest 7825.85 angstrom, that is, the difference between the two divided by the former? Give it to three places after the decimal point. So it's 0.013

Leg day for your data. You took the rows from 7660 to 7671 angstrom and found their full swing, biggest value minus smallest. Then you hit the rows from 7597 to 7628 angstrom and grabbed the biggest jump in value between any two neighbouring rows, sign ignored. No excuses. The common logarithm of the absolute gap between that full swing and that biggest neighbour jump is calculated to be 0.3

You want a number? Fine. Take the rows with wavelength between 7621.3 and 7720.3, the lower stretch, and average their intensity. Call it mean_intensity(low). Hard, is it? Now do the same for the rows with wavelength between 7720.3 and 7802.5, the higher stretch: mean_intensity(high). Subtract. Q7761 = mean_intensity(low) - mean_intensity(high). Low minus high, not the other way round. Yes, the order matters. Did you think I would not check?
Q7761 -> 0.92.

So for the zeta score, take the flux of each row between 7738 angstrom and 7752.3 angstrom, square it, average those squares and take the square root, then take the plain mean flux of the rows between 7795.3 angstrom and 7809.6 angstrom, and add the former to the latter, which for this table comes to 91.8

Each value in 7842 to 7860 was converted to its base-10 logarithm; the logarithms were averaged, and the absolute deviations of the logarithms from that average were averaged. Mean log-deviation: 0.024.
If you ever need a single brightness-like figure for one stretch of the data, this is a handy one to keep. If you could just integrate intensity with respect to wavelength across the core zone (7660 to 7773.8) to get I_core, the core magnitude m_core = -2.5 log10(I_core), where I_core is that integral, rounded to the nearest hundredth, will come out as -9.31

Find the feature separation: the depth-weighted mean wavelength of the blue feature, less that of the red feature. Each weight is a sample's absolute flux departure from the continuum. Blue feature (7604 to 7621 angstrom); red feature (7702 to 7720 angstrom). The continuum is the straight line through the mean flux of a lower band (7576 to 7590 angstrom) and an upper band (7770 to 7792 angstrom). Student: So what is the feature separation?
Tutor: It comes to -98.9 angstrom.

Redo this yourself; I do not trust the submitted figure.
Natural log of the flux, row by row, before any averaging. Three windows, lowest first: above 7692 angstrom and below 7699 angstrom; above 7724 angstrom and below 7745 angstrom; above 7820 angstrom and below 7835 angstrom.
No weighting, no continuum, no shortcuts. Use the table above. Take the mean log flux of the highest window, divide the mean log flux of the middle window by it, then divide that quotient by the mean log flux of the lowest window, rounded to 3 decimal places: 0.257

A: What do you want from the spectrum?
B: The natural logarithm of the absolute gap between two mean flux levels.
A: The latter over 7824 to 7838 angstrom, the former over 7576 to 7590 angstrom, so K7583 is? 1.40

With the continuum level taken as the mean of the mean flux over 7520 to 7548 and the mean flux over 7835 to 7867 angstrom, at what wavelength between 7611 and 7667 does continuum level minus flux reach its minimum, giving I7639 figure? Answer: 7612.58 angstrom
